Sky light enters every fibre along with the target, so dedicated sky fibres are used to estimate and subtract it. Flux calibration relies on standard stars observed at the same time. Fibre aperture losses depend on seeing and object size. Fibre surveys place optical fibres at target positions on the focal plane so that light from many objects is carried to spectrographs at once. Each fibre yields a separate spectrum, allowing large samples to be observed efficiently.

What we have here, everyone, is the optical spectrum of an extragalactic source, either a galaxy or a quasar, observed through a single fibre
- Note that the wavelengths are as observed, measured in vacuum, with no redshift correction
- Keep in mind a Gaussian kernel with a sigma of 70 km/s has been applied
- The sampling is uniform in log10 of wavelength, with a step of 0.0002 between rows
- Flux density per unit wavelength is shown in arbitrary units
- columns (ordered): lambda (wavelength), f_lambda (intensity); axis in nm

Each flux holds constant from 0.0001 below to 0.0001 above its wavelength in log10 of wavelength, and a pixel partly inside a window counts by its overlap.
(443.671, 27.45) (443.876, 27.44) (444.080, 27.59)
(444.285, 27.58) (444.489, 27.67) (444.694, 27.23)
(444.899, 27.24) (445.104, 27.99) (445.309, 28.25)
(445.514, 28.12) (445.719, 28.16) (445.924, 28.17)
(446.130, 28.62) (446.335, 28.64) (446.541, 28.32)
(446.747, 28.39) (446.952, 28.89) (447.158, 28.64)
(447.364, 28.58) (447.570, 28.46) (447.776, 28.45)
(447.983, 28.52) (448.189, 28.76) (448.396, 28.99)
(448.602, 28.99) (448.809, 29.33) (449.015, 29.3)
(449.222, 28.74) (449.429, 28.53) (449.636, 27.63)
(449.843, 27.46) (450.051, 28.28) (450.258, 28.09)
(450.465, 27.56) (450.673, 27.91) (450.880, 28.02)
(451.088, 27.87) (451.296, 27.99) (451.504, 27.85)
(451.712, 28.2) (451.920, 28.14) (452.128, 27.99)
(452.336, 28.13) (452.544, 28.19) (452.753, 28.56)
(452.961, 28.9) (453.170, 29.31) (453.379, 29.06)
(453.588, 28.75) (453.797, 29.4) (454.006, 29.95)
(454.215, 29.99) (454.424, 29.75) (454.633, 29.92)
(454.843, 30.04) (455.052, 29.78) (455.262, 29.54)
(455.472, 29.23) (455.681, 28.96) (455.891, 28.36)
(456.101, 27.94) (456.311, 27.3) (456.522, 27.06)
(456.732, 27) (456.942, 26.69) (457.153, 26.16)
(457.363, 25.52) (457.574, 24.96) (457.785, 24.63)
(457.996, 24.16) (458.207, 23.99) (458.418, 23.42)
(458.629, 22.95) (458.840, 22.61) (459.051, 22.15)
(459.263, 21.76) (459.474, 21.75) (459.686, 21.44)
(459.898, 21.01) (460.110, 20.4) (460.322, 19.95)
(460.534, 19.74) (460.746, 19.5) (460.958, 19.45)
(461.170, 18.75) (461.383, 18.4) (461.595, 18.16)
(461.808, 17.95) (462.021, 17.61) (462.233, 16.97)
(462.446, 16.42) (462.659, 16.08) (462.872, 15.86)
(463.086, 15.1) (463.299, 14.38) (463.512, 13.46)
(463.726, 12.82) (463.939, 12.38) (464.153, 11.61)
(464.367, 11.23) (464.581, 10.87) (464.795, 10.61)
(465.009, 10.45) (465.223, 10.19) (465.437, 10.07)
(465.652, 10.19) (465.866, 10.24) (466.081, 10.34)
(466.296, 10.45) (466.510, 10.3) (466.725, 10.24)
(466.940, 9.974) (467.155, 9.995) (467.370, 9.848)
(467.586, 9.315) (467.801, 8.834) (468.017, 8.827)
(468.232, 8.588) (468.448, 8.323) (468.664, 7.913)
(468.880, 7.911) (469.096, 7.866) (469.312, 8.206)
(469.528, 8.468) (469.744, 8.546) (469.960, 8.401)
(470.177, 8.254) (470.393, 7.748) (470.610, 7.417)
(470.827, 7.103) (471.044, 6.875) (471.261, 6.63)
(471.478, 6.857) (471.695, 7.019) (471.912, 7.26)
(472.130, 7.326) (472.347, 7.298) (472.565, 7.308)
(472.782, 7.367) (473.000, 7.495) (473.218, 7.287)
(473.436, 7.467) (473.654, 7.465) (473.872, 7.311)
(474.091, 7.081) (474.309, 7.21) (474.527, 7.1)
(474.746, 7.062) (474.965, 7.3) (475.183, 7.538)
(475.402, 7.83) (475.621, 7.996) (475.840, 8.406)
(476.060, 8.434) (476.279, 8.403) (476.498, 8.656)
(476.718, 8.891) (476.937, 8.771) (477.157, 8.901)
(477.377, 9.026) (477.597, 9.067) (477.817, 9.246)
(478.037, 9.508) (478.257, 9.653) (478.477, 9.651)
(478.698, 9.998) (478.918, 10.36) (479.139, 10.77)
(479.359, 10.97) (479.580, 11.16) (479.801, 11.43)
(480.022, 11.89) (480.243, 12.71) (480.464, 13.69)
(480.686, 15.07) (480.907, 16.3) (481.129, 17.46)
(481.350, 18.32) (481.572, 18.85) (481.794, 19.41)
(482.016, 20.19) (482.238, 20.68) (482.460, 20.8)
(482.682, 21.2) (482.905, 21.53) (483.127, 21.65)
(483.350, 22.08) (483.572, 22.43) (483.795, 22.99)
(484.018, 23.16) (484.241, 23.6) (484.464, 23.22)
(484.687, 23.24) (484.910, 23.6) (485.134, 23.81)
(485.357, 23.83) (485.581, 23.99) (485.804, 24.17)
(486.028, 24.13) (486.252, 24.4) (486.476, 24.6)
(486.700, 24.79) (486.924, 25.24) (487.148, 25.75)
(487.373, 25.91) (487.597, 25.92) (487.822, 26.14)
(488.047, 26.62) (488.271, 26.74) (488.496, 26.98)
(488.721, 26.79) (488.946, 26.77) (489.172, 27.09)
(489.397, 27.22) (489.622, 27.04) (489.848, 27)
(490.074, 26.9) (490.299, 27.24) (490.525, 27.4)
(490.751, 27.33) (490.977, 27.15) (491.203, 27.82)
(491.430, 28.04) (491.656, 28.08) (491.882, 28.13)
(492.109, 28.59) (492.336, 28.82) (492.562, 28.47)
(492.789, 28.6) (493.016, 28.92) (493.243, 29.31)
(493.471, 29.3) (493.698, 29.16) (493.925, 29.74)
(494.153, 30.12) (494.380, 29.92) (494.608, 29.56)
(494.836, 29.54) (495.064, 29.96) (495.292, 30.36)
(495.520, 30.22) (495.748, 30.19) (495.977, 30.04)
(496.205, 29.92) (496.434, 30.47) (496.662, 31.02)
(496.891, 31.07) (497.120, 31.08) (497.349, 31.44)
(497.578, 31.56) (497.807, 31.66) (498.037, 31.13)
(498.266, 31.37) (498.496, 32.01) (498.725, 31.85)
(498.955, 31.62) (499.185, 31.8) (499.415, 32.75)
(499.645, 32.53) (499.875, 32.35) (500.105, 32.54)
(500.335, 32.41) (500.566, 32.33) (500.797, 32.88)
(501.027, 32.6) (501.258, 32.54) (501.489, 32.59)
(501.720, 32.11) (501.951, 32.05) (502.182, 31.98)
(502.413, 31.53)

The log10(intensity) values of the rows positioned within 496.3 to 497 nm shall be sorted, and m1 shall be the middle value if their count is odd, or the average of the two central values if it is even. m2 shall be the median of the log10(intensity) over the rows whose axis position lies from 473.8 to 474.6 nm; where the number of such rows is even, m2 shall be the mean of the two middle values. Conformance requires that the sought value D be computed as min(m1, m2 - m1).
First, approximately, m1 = 1.49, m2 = 0.85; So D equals -0.64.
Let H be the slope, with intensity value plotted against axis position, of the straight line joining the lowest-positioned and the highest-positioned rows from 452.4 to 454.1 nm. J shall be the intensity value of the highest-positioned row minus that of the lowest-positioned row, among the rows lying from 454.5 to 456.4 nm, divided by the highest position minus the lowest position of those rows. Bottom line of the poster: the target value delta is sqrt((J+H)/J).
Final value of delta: 0.48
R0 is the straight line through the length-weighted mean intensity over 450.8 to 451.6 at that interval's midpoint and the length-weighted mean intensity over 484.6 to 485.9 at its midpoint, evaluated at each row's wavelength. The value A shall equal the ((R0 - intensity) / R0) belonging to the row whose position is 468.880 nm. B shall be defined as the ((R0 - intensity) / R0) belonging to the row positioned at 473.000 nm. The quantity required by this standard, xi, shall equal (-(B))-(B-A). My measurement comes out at -0.7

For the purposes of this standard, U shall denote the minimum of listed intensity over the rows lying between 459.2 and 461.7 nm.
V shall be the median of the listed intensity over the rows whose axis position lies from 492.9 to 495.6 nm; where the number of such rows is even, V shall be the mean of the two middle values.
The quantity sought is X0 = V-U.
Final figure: 11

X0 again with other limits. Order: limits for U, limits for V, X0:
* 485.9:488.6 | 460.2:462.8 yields -6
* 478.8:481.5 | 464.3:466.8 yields 0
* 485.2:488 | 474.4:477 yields -16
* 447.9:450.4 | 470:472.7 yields -20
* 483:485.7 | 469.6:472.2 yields -14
